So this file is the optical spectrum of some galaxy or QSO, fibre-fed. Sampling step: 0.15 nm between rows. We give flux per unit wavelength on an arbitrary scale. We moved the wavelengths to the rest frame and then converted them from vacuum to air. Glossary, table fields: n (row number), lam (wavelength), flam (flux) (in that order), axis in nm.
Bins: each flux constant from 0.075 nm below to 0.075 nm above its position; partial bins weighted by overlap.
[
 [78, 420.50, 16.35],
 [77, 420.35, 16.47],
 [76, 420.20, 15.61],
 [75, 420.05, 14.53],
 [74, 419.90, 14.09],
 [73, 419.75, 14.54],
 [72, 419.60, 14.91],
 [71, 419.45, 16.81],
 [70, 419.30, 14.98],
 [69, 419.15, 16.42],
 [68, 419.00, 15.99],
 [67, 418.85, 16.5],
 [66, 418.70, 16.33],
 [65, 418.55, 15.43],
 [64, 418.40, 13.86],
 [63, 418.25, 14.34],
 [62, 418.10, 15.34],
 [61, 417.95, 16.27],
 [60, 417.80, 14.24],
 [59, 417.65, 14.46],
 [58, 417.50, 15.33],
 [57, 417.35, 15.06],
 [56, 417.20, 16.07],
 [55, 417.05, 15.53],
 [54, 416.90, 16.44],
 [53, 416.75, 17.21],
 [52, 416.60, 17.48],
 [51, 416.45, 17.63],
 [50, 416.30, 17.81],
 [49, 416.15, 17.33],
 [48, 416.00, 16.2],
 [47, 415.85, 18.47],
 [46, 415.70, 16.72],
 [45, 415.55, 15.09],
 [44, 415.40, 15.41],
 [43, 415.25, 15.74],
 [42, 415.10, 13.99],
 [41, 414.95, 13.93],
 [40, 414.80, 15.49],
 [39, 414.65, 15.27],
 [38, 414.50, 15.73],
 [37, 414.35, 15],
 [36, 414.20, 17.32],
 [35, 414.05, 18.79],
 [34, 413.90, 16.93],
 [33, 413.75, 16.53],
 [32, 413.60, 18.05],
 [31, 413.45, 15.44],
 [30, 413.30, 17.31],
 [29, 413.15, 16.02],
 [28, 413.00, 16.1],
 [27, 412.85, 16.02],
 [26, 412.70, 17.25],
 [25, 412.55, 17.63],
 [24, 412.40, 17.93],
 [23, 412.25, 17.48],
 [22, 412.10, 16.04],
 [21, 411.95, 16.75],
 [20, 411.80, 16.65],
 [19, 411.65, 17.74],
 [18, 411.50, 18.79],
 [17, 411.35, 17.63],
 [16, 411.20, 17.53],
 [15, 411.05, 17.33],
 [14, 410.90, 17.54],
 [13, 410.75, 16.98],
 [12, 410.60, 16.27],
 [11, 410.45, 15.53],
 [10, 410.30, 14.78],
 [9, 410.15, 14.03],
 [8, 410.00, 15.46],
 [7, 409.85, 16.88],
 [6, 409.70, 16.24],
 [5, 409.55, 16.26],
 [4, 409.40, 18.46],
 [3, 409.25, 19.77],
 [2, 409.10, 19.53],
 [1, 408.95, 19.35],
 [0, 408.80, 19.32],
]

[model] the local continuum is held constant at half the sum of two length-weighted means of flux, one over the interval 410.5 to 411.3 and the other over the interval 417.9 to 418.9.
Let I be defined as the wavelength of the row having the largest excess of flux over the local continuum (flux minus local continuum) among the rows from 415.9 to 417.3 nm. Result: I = 416.30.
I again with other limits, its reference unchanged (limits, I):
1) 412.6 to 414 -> 413.60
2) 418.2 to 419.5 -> 419.45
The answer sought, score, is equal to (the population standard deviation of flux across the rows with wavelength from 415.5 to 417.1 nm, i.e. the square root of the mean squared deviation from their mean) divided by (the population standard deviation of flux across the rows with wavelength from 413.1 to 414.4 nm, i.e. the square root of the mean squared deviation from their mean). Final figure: 0.85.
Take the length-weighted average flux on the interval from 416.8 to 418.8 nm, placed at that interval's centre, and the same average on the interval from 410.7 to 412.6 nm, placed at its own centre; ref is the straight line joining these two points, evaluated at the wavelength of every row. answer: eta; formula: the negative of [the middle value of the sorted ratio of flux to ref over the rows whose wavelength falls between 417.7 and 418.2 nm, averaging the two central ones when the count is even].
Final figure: -1.01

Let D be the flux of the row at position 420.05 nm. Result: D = 14.53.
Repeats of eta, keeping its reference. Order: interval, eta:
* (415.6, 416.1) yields -1.04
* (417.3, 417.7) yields -0.97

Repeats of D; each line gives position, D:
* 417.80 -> 14.24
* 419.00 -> 15.99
